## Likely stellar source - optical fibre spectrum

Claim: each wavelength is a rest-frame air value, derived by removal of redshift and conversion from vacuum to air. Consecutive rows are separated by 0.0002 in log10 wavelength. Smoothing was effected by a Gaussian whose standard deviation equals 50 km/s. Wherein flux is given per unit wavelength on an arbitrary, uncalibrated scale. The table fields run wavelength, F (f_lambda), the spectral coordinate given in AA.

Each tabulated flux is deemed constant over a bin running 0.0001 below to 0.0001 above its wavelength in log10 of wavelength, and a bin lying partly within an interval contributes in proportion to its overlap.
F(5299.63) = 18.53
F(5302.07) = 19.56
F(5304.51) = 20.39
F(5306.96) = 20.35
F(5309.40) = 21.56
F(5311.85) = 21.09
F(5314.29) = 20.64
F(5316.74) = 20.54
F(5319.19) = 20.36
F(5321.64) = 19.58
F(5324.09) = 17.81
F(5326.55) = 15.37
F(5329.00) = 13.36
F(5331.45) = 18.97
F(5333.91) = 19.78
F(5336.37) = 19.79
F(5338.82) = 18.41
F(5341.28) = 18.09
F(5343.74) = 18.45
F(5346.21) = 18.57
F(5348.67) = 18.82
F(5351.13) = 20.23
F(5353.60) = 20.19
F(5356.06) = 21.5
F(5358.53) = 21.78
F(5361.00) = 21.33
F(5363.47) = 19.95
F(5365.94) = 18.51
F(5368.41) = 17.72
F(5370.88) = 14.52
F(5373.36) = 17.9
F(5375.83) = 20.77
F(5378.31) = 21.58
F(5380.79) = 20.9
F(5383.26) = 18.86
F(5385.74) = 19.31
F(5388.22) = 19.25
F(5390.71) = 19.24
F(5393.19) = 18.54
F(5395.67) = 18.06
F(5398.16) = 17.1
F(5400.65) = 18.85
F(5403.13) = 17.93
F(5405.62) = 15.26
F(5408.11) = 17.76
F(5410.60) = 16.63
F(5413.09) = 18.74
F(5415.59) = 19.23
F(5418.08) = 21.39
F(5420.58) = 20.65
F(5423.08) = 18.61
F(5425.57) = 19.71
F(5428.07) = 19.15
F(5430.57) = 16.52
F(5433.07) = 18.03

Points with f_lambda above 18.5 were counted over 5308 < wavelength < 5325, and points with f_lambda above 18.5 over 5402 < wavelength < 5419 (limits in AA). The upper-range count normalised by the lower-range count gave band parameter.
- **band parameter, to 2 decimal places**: 0.50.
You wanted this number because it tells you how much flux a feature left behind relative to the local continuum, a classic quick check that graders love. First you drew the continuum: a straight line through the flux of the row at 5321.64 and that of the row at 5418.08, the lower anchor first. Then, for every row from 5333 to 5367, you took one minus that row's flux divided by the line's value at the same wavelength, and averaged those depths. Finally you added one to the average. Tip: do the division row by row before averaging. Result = 1.02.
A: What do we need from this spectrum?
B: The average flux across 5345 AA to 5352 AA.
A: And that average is 19.2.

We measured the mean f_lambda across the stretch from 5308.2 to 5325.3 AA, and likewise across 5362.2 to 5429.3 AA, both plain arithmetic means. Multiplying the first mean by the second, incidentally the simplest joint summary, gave 379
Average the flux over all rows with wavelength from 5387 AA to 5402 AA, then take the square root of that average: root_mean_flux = 4.30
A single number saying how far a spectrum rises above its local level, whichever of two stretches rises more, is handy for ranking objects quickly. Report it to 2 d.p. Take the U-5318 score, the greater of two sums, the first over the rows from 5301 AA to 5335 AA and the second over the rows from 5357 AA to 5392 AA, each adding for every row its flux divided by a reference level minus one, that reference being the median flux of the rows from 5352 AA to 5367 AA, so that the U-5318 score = -0.92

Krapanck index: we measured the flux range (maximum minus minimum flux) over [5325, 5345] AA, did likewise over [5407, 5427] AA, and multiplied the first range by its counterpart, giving 31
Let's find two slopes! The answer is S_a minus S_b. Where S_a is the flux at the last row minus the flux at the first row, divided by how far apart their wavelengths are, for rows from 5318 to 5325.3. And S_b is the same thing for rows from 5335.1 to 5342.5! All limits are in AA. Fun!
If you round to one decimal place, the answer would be -0.2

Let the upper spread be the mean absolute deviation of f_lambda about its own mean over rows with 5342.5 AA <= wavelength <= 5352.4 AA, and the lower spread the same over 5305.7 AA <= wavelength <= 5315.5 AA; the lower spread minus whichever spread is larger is -0.19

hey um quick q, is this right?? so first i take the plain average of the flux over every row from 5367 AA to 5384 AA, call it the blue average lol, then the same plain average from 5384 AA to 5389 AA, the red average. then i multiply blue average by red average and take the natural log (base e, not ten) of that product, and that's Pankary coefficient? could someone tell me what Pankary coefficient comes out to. 5.90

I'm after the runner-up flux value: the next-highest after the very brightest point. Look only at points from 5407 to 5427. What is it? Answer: 20.65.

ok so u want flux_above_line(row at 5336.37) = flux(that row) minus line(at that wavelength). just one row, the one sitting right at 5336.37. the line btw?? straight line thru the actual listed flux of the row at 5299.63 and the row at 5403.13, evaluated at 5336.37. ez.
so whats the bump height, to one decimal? 1.5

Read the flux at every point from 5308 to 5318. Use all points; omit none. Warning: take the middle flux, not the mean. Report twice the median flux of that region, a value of 42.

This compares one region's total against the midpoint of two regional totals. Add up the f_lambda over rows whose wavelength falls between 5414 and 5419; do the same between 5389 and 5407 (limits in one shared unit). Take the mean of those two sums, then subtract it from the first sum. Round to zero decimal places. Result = -42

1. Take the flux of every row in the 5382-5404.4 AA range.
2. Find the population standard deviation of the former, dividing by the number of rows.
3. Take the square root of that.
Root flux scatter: 0.84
